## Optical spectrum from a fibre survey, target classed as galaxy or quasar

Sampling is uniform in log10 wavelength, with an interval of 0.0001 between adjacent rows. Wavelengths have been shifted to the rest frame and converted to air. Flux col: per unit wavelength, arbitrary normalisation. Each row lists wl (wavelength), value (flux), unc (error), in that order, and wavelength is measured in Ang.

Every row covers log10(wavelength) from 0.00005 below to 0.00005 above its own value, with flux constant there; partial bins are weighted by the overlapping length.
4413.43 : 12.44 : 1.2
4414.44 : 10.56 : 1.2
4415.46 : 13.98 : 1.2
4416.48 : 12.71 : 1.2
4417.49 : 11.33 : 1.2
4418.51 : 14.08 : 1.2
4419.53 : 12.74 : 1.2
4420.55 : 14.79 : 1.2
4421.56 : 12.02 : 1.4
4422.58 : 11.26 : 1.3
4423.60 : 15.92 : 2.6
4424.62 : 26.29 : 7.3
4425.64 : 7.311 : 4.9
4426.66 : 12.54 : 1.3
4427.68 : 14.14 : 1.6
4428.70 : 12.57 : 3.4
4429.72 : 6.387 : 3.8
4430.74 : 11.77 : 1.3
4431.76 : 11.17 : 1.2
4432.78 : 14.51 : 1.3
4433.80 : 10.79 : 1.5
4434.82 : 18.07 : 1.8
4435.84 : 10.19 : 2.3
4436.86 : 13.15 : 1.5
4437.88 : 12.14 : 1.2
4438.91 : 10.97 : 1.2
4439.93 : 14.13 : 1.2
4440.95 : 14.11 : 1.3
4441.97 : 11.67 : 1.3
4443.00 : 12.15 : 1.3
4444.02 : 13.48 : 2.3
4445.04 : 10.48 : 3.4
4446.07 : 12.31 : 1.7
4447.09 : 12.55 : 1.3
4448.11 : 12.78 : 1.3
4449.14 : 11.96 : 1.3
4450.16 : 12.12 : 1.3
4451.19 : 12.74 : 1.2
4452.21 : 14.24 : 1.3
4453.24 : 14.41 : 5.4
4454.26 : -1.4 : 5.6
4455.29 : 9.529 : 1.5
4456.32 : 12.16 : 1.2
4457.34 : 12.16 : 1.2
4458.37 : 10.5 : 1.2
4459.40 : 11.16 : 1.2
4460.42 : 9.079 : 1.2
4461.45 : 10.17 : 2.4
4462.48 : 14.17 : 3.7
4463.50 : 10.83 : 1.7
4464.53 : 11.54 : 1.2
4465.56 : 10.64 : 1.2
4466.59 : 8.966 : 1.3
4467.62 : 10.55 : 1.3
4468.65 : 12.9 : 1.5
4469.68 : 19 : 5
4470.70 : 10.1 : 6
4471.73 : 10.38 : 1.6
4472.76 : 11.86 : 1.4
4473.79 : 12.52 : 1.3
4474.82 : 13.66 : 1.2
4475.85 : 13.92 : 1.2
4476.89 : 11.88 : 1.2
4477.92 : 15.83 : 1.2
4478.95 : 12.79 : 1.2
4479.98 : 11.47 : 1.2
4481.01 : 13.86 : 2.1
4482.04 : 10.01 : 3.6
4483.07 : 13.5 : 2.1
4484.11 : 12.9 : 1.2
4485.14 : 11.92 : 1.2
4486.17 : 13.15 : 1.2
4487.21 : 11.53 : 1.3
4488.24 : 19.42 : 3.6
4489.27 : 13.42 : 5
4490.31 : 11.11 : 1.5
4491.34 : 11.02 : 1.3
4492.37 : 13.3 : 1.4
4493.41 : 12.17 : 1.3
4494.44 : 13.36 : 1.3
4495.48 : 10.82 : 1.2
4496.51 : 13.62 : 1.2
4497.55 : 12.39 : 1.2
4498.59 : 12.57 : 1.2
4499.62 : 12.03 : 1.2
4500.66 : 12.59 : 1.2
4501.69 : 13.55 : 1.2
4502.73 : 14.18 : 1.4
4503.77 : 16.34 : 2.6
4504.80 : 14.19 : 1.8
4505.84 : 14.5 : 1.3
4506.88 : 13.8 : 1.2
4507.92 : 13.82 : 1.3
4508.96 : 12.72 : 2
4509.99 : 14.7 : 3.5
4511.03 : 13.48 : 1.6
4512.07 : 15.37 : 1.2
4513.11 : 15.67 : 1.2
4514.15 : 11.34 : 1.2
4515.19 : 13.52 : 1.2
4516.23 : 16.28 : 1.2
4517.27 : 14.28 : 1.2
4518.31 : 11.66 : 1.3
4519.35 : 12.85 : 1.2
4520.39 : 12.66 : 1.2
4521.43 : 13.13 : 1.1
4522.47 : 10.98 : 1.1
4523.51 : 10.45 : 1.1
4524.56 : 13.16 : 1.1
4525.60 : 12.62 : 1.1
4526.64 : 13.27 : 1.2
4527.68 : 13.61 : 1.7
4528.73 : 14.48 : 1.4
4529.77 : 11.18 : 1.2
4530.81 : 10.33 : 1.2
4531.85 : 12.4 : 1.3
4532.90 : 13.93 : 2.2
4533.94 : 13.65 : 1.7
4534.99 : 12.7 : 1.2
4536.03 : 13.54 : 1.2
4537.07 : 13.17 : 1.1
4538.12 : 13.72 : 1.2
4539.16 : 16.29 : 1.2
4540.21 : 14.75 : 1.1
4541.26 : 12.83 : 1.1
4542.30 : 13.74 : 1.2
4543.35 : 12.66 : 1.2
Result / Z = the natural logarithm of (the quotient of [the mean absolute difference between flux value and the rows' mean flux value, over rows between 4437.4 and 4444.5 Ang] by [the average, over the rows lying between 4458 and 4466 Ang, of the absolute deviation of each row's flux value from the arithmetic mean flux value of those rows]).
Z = 0.1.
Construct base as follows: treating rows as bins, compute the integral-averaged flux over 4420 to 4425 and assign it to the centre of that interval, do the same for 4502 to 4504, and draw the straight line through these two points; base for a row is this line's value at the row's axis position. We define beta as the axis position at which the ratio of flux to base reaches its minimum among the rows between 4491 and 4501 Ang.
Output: 4495.48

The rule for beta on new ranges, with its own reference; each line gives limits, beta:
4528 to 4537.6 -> 4530.81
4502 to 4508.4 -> 4506.88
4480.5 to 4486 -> 4482.04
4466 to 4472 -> 4466.59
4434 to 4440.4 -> 4435.84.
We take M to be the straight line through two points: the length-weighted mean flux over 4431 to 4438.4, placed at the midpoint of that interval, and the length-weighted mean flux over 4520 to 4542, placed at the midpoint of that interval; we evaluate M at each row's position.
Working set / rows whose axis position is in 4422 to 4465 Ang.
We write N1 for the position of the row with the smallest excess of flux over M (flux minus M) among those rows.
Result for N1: 4454.26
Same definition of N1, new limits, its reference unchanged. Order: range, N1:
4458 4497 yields 4466.59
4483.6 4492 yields 4491.34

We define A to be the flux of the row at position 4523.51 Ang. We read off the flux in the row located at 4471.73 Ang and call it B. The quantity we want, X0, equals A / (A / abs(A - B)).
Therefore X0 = 0.1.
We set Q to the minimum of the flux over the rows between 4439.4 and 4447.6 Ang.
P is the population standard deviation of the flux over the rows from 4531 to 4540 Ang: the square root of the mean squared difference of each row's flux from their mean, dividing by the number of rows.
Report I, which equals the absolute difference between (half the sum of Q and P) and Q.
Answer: 4.7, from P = 1.1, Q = 10.48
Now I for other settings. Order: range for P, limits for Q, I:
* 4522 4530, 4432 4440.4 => 4.4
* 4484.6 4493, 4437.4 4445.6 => 4.0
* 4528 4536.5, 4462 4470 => 3.8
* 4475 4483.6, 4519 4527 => 4.4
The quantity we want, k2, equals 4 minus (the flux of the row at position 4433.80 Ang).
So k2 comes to -6.8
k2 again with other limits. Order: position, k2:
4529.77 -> -7.2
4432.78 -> -10.5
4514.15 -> -7.3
